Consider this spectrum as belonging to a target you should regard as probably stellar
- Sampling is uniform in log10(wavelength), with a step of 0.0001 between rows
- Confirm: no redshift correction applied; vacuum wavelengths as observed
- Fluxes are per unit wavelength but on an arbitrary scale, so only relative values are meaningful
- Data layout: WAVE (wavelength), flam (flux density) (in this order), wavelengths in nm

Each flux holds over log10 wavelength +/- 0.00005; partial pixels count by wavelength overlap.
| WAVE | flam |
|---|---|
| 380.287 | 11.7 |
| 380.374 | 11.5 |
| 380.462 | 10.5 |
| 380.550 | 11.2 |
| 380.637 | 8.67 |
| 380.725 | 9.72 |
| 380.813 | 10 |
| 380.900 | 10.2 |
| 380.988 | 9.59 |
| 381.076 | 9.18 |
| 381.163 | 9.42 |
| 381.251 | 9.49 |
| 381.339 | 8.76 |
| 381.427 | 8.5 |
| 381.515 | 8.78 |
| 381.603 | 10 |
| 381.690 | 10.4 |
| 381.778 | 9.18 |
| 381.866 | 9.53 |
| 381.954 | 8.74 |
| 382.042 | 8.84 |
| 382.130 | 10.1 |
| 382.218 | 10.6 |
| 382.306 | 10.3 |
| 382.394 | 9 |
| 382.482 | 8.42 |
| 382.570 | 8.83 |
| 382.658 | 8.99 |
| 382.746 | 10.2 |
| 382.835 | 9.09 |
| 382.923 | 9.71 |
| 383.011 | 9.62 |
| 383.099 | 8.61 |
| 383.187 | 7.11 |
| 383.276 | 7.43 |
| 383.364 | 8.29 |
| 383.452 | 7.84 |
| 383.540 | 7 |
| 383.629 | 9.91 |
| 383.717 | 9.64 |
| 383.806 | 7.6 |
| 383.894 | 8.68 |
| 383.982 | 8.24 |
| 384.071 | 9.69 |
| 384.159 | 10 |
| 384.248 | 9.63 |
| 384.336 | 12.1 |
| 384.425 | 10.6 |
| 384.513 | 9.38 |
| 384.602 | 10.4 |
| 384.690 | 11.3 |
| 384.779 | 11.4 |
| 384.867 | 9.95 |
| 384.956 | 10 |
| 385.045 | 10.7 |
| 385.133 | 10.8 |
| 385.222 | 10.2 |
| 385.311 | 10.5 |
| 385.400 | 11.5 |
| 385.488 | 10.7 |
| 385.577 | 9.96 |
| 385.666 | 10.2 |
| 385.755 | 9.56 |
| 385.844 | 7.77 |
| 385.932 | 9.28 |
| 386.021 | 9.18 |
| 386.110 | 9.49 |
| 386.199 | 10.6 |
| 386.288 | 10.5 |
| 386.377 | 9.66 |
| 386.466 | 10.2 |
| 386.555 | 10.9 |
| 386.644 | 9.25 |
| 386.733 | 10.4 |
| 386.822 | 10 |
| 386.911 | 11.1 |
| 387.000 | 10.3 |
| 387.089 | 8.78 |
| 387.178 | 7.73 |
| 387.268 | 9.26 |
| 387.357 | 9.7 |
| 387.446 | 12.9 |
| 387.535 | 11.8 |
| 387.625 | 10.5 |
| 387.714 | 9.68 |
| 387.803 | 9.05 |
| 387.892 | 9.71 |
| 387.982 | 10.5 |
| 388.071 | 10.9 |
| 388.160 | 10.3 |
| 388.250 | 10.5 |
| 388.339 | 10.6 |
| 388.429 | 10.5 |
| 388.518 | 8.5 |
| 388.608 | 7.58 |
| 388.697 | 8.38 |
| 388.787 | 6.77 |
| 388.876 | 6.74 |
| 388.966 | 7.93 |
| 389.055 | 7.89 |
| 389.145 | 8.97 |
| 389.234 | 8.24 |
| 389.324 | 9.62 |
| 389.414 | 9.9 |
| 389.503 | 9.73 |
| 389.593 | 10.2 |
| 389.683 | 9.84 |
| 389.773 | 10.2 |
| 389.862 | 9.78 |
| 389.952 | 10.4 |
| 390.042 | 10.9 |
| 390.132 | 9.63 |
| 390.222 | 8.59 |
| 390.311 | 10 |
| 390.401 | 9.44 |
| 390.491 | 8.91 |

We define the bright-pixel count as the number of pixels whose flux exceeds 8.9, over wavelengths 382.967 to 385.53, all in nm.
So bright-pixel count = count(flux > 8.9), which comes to 20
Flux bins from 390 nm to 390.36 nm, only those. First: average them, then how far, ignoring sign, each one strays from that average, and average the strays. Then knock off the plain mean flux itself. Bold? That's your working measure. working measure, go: -9.1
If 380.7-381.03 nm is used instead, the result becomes -9.7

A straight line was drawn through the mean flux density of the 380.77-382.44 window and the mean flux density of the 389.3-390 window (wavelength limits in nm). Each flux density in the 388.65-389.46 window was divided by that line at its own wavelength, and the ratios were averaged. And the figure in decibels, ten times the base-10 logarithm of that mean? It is -0.79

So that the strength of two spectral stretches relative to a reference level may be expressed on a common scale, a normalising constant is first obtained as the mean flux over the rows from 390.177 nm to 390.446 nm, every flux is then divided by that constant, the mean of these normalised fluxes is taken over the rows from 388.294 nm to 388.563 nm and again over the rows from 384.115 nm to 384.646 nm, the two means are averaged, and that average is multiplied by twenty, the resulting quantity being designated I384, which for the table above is 21.6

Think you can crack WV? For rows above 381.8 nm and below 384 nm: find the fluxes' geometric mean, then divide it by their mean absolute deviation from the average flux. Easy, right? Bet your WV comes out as 11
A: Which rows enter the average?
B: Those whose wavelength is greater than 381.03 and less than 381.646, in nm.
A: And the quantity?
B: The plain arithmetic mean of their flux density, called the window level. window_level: 9.2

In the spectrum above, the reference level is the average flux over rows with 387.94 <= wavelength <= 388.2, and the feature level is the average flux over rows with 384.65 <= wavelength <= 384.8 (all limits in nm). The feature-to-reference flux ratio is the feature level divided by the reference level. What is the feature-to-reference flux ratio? 1.07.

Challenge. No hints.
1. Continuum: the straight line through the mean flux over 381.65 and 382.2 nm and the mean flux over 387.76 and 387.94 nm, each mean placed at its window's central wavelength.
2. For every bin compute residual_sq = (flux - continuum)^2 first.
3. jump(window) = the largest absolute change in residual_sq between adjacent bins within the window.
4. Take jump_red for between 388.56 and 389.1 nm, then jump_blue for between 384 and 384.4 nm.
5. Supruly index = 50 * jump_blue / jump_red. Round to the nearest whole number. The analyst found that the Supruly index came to 61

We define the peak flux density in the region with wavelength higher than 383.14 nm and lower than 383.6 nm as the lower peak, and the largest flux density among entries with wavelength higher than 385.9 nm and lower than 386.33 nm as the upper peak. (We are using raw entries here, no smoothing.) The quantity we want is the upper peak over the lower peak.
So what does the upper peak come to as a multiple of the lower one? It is 1.3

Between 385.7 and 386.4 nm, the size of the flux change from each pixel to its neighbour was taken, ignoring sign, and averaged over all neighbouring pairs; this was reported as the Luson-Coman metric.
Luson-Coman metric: 0.8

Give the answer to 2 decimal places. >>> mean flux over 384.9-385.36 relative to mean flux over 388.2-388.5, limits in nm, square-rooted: 1.00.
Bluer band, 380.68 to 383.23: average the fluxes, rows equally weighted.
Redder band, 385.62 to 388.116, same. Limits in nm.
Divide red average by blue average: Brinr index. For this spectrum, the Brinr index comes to 1.07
